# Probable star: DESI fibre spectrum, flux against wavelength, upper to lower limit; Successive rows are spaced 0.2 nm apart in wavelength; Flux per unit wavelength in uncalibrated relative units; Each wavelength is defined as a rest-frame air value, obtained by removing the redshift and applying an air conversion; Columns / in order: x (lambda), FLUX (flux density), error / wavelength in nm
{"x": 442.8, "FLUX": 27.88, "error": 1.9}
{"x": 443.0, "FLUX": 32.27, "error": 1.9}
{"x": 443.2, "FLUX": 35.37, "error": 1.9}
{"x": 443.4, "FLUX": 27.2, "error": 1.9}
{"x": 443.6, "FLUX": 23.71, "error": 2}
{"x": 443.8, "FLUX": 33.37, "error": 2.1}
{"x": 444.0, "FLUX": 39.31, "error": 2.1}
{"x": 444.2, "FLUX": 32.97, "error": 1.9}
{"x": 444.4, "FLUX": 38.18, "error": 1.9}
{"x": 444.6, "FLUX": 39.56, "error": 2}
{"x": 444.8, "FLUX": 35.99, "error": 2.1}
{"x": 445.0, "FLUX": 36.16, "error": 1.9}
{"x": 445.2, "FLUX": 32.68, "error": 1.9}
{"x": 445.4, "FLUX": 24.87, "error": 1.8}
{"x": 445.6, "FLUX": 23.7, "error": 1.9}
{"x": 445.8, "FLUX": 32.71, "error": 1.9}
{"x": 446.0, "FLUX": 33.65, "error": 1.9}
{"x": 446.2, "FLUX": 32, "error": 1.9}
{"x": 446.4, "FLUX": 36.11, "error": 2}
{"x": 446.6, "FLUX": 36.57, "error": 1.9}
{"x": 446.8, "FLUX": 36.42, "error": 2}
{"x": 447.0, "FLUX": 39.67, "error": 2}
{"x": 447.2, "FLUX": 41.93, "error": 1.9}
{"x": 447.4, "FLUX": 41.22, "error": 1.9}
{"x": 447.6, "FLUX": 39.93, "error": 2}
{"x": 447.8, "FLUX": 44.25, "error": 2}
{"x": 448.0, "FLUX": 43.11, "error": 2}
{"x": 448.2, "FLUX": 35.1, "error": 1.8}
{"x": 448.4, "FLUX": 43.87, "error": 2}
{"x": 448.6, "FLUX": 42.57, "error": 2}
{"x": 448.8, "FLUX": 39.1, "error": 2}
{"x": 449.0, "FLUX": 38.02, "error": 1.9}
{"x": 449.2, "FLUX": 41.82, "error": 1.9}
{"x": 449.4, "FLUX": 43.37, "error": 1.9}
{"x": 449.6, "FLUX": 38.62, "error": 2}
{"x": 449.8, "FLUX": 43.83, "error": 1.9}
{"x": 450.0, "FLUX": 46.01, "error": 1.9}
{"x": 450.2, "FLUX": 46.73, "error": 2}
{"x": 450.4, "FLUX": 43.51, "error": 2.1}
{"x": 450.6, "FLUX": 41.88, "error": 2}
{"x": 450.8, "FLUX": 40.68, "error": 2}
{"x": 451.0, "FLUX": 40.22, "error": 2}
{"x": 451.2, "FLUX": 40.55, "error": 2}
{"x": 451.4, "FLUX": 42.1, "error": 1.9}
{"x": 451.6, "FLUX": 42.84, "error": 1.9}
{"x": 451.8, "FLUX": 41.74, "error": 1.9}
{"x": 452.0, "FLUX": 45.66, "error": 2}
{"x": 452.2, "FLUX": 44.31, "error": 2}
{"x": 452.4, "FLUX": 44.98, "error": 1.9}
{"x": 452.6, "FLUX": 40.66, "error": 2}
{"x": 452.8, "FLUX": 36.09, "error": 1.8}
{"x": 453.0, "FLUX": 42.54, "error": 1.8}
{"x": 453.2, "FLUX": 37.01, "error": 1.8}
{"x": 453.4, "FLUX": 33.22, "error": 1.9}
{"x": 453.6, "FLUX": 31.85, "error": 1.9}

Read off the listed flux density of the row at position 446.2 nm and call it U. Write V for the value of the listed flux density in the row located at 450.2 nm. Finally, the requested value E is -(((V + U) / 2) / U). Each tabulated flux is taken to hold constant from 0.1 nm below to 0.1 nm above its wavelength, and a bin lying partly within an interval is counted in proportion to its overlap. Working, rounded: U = 32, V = 46.73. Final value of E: -1.23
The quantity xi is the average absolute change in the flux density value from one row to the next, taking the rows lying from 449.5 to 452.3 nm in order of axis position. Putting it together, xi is 1.8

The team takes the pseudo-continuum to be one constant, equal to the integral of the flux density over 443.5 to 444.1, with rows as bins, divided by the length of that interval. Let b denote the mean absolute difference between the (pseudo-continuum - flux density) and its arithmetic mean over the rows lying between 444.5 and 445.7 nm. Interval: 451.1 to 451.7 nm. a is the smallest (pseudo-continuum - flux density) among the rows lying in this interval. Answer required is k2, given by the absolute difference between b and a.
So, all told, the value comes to 16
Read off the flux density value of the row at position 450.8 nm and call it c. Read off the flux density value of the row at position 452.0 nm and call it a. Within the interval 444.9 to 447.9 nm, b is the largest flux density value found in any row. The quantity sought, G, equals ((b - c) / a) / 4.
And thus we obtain 0.02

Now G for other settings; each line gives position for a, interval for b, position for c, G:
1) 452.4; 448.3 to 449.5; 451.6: 0.01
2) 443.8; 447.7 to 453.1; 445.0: 0.08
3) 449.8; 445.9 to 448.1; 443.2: 0.05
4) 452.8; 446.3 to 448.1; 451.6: 0.01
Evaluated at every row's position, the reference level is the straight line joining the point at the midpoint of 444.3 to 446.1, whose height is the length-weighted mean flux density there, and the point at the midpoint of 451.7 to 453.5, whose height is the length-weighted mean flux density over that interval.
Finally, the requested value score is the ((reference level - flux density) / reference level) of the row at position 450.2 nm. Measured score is -0.22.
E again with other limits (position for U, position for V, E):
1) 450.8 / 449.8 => -1.04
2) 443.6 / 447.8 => -1.43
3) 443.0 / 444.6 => -1.11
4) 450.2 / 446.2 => -0.84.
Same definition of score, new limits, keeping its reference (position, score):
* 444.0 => -0.24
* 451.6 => -0.08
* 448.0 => -0.20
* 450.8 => -0.05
